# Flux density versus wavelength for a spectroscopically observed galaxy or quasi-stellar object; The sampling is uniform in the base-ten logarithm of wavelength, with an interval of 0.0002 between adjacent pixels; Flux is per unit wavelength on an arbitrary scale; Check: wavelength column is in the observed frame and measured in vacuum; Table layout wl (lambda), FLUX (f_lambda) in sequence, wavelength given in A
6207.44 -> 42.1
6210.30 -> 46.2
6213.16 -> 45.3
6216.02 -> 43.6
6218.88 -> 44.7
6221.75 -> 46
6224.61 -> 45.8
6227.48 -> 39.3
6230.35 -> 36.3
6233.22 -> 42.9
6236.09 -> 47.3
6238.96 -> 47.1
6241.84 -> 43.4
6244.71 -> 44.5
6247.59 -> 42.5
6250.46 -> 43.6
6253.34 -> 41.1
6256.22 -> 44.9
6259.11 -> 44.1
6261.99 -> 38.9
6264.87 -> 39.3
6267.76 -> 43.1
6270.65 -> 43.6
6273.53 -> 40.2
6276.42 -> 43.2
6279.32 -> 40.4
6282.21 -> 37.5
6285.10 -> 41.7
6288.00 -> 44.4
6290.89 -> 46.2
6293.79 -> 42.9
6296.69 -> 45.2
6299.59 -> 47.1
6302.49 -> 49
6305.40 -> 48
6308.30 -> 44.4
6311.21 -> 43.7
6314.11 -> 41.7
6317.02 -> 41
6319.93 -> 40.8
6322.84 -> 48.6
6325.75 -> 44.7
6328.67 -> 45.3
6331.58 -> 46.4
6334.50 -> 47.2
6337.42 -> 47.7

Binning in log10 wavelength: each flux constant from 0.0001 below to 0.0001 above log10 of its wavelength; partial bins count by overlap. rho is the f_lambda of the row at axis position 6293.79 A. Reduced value 42.9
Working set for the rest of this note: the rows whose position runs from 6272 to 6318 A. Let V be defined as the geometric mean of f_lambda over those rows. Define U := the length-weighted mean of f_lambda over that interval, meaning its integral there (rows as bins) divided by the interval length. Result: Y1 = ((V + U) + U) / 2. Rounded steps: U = 43.6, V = 43.4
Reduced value 65.3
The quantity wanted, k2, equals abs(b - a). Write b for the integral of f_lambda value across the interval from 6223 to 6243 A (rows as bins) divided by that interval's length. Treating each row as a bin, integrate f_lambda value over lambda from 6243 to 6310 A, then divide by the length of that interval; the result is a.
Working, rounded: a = 43.3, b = 43.2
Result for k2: 0.12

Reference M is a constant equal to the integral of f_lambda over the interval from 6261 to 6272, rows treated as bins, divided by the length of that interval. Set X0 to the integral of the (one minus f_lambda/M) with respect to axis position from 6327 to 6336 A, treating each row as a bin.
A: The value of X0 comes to -1.1 A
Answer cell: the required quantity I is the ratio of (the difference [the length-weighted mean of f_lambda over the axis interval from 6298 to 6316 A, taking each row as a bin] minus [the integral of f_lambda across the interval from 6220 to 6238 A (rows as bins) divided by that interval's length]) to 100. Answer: 0.02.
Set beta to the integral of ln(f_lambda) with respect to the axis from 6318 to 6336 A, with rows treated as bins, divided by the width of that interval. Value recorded 3.813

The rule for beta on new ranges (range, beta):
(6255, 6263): 3.752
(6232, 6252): 3.795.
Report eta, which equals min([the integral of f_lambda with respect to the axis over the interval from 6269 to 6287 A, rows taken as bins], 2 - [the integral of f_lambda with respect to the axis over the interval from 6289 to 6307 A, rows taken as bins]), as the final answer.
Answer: -832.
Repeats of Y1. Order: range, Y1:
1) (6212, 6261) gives 65.4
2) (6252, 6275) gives 62.8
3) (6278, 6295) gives 63.2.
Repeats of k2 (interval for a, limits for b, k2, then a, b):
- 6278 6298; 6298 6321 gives 1.91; 42.6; 44.5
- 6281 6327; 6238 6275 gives 1.48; 44.2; 42.7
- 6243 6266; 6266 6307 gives 1.29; 42.4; 43.7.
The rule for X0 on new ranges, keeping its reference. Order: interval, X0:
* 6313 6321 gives 0.0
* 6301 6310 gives -1.3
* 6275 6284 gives 0.2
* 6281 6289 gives 0.0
